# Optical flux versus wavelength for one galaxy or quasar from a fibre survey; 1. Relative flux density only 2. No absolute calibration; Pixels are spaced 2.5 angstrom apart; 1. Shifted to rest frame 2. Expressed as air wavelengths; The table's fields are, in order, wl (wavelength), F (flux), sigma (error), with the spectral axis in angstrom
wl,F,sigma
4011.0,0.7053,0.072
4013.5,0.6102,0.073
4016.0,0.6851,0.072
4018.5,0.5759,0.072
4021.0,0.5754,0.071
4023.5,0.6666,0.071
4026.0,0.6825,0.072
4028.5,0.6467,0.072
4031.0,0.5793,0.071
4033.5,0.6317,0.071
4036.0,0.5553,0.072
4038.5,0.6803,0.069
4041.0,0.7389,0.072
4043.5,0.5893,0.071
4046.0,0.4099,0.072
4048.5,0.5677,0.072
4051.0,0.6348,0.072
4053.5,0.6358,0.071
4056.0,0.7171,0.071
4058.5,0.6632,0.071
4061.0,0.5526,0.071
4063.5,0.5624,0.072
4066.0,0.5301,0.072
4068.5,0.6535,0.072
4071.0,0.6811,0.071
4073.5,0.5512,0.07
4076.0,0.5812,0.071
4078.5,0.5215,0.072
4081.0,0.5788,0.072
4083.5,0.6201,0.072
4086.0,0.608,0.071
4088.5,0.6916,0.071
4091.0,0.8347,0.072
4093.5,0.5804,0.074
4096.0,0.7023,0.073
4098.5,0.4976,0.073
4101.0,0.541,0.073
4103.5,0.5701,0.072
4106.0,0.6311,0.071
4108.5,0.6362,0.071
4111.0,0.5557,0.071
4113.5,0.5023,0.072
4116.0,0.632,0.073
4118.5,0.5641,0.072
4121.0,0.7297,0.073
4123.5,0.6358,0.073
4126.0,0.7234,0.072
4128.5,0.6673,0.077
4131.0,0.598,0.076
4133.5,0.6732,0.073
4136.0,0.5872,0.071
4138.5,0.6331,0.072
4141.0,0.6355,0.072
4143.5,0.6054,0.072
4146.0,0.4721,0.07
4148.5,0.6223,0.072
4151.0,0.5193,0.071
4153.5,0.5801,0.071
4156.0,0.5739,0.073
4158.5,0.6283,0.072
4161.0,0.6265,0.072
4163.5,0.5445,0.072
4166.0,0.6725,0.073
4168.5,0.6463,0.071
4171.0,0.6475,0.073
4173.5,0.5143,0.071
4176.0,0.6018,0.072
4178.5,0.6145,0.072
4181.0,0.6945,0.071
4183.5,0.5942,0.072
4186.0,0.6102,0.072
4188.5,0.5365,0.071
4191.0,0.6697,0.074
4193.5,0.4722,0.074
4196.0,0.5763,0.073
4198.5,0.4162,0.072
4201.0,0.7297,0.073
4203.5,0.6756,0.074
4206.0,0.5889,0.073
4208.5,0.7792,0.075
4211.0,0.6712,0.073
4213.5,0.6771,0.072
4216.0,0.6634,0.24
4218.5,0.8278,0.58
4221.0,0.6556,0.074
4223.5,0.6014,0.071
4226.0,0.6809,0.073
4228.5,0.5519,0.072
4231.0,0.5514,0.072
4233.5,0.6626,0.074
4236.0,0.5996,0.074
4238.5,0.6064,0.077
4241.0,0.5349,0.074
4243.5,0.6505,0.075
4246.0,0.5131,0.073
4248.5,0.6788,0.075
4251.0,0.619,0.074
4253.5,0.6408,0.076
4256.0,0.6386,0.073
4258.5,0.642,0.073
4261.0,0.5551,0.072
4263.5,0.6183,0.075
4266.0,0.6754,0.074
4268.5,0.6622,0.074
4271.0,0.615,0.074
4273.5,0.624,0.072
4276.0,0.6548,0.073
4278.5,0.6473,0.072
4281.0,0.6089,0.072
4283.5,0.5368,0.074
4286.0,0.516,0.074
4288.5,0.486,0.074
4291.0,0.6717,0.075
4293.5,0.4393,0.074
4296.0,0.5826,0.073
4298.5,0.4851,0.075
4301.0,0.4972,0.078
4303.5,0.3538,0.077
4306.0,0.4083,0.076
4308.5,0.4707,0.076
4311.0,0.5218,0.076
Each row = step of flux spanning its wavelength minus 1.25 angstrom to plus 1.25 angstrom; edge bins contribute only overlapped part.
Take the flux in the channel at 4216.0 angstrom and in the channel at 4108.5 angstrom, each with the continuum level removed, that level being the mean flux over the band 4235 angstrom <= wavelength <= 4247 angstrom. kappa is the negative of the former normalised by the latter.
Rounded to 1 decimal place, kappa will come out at -1.5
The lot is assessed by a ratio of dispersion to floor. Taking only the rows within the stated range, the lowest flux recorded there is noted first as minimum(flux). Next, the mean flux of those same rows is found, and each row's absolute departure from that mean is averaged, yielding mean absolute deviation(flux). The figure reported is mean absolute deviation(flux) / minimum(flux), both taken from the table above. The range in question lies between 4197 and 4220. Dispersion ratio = 0.18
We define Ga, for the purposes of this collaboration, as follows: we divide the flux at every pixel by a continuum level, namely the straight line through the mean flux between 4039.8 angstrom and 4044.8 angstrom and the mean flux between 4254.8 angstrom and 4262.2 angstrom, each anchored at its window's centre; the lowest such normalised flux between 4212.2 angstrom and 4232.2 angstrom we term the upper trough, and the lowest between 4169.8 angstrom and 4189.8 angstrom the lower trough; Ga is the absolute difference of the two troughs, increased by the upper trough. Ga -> 0.97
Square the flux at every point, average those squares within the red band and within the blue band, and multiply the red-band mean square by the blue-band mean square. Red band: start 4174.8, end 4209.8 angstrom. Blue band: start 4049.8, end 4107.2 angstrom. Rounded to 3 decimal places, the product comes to 0.147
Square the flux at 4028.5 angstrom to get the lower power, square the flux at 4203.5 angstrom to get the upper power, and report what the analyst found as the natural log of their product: -1.7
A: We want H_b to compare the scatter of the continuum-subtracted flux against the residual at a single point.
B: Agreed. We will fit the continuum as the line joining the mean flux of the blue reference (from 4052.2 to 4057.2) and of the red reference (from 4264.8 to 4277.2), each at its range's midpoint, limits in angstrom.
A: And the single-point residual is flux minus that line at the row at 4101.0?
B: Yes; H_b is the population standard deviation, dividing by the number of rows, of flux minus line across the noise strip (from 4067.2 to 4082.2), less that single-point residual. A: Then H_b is 0.184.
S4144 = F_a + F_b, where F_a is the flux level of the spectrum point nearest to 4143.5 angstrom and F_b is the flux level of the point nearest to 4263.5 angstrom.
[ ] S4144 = 1.22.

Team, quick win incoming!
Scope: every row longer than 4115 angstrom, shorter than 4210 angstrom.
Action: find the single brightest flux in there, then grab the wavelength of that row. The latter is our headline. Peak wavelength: 4208.5 angstrom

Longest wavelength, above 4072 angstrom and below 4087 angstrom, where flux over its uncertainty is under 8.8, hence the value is 4086.0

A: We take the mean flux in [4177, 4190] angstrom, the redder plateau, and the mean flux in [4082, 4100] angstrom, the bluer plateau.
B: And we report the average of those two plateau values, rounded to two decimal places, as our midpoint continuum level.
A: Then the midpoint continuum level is 0.63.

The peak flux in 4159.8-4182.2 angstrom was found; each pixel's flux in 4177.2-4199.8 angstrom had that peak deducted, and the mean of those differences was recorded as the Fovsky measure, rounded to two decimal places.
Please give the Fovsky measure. -0.12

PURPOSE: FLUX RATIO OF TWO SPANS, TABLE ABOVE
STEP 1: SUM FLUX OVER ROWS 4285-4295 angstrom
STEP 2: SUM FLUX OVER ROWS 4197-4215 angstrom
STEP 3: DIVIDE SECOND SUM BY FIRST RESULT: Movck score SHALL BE 2.1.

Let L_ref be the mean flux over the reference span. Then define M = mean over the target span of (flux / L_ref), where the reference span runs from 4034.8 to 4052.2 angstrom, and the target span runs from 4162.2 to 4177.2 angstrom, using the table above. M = 1.01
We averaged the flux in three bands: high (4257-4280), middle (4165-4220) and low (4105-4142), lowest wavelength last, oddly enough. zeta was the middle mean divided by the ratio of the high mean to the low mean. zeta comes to 0.625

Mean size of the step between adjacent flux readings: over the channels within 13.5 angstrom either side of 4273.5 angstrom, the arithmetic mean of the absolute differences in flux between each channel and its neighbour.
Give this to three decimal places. 0.036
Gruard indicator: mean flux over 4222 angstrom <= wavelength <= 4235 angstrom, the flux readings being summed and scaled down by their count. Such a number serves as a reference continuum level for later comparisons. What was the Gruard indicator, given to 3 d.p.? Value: 0.610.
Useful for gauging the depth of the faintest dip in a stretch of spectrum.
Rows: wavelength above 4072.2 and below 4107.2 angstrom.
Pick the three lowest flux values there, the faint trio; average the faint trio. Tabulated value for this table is 0.52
